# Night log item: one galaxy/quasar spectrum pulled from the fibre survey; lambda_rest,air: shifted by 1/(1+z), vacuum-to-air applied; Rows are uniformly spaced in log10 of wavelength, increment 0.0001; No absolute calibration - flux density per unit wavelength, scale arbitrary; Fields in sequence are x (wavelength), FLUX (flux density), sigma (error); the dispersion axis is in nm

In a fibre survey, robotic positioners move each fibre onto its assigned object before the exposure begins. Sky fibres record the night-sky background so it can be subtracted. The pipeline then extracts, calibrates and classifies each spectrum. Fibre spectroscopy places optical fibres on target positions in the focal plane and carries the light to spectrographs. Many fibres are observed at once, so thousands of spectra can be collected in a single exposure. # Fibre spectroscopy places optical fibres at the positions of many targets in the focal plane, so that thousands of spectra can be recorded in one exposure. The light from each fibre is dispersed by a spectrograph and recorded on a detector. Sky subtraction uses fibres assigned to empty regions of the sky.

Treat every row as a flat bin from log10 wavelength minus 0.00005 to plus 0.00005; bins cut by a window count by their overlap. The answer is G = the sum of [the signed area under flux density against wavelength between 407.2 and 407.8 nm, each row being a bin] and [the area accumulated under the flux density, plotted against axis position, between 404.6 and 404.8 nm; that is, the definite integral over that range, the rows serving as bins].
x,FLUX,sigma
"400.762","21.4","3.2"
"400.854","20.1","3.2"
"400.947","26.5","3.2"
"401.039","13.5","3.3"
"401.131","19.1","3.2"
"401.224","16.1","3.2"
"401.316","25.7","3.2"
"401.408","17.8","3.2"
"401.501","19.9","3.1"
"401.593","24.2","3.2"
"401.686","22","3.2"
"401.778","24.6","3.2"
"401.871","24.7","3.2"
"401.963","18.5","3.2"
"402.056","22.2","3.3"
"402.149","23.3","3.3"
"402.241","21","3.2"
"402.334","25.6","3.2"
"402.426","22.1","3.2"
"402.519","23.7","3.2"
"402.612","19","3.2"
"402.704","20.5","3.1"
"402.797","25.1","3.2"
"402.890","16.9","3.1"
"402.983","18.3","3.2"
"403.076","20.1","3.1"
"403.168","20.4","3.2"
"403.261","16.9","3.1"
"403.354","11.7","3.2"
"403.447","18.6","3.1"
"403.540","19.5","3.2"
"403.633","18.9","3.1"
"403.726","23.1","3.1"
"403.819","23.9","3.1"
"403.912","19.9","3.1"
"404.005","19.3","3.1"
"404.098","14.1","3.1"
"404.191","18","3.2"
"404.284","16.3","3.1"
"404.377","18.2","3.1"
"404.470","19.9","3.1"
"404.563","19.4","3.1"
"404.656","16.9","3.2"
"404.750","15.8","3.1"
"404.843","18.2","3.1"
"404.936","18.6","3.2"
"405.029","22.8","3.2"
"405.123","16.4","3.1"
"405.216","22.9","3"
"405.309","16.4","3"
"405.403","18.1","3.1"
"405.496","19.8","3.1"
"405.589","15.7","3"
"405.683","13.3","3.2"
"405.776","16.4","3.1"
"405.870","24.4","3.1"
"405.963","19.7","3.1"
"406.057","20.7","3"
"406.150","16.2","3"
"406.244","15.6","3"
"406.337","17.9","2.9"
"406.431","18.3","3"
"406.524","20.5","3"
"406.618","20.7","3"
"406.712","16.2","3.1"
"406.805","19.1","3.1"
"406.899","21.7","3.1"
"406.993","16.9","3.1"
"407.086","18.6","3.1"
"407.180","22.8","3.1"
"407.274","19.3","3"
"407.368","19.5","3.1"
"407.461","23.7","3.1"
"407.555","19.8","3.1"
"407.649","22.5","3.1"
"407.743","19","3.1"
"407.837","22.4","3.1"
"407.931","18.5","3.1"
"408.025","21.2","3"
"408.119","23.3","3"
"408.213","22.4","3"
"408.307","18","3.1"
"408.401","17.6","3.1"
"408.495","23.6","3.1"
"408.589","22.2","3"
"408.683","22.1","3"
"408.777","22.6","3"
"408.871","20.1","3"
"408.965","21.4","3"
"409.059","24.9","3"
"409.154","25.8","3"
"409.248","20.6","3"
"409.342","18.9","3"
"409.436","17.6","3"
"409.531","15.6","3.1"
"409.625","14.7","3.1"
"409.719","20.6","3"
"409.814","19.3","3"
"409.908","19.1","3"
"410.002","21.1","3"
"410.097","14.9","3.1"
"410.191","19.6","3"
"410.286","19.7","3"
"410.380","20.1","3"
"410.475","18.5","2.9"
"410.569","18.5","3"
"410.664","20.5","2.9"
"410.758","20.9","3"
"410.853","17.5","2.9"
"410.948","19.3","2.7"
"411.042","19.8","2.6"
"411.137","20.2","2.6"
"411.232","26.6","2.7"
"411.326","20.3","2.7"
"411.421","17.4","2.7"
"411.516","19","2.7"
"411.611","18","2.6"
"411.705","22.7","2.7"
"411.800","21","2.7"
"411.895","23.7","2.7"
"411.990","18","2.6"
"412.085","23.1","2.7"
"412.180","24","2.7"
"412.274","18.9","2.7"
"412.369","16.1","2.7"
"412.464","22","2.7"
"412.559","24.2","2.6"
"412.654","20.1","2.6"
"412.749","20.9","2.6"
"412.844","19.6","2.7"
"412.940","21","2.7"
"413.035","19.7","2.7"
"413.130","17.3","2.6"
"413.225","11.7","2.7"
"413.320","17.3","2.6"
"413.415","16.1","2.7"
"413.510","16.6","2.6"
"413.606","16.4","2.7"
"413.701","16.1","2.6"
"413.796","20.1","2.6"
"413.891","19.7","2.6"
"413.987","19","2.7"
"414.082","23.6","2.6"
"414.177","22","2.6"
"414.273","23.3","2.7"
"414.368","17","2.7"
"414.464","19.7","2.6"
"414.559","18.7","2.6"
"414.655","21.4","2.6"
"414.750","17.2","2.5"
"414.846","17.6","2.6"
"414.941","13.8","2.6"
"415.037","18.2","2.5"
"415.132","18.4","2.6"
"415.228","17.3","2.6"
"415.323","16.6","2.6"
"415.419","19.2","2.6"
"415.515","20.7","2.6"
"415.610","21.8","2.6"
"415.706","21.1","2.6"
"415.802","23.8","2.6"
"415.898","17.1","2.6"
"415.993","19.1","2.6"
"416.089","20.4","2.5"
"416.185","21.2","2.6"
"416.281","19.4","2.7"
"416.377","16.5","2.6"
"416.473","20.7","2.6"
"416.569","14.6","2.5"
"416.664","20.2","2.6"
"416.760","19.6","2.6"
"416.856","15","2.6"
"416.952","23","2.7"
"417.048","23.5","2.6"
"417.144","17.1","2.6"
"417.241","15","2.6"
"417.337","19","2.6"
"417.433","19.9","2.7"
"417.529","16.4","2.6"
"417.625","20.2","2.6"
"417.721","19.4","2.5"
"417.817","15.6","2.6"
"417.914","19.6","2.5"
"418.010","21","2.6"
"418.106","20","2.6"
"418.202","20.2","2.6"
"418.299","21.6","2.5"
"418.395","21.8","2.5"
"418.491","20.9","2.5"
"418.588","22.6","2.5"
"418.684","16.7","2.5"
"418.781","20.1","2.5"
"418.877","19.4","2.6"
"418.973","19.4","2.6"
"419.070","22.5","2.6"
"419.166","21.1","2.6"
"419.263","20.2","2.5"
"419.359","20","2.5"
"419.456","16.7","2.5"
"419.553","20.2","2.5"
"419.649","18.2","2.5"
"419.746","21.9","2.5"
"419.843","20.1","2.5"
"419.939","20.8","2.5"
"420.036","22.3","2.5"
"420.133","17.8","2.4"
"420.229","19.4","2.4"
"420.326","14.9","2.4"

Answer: 16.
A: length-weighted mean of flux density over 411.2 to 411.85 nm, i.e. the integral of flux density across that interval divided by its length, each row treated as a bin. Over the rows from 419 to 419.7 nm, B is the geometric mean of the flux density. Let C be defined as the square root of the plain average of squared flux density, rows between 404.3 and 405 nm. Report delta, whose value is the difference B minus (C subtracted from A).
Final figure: 17.4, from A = 20.6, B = 19.8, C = 18.2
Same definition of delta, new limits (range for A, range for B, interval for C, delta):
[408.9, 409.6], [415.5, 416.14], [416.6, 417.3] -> 19.3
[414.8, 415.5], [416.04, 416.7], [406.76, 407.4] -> 21.2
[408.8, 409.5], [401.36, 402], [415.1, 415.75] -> 19.7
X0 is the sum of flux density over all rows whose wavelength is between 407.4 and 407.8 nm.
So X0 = 85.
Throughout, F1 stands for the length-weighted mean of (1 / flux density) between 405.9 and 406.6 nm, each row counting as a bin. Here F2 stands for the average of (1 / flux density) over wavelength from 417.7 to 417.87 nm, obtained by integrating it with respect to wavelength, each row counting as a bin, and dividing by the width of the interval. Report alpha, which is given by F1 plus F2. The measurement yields 0.113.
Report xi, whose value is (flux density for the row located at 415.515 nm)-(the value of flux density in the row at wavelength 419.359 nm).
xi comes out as 1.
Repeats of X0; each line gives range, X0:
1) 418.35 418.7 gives 82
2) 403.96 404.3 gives 68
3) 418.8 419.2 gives 82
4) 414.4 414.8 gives 77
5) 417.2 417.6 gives 70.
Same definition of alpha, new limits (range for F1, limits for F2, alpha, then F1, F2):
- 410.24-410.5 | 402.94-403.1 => 0.104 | 0.051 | 0.052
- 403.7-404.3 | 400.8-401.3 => 0.108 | 0.054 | 0.054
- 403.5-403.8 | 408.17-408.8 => 0.096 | 0.048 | 0.048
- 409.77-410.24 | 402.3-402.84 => 0.099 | 0.054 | 0.045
